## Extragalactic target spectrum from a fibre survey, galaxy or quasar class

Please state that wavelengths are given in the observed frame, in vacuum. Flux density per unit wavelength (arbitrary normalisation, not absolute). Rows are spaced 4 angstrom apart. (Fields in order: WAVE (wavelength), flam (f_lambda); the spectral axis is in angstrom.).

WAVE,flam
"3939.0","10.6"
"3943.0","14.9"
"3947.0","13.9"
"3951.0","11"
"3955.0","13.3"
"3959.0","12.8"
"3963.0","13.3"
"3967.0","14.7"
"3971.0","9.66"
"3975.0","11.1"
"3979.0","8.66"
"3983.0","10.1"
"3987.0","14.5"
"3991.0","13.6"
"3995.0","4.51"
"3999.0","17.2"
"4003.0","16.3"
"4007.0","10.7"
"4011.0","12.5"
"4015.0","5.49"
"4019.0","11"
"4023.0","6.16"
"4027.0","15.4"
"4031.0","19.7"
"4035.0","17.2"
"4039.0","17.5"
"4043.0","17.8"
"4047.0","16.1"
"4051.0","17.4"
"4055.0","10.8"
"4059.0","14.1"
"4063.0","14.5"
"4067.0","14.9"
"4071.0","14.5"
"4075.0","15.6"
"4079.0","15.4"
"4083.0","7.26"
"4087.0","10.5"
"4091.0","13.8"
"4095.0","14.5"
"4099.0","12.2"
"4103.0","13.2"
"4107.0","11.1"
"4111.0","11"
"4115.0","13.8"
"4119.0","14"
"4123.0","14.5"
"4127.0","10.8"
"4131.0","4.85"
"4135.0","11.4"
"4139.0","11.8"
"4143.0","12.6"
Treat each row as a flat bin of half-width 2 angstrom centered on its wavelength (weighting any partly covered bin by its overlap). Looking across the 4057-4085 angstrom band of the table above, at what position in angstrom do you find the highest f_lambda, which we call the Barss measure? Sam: 4075.0 angstrom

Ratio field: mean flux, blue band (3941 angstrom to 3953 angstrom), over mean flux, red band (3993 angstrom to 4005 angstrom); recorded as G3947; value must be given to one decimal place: 1.0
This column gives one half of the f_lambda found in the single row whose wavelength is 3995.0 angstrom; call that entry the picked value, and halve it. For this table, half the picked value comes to 2.3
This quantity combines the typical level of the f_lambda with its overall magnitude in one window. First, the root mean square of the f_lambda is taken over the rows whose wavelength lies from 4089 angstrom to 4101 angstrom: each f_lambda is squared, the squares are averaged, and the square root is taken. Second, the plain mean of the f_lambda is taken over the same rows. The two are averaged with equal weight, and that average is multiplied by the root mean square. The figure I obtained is 183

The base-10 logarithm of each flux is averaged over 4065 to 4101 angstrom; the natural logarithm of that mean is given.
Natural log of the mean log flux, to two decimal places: 0.10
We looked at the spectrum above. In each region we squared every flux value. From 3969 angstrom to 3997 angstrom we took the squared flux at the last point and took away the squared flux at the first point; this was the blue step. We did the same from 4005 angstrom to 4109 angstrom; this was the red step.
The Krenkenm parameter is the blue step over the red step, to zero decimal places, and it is -8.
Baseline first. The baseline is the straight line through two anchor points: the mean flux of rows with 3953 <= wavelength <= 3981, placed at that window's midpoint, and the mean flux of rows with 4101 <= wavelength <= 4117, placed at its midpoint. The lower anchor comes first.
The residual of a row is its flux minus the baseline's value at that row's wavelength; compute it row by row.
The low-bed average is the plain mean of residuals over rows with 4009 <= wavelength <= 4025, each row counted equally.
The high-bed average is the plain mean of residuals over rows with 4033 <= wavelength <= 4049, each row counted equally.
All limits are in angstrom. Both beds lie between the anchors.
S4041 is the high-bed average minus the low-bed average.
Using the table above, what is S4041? 8.3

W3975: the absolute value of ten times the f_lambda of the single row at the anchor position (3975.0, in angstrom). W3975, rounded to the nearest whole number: 111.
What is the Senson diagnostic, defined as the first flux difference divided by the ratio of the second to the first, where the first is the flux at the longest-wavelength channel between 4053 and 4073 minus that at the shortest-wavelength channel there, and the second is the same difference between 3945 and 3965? -23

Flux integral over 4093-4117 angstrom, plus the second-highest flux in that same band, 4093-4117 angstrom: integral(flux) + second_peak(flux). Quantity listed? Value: 317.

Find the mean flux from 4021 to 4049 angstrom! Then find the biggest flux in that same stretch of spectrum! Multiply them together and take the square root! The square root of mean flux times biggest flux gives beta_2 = 17.6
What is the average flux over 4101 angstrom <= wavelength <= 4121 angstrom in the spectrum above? 12.6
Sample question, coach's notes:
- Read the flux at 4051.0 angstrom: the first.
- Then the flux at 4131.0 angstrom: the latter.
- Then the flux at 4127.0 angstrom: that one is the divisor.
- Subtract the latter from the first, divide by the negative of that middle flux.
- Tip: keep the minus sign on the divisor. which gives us -1.2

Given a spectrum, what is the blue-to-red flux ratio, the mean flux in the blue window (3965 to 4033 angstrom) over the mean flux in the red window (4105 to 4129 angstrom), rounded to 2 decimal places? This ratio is 0.94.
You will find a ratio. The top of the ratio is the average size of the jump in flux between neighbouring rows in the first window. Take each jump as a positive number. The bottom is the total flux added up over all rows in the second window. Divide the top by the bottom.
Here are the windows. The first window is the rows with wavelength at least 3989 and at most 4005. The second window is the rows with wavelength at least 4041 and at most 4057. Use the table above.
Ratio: 0.12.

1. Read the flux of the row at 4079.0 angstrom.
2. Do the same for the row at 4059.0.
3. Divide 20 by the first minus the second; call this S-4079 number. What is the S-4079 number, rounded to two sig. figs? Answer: 15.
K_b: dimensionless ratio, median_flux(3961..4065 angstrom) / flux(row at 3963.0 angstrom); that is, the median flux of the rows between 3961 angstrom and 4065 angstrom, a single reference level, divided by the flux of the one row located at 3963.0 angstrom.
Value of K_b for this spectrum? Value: 1.04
